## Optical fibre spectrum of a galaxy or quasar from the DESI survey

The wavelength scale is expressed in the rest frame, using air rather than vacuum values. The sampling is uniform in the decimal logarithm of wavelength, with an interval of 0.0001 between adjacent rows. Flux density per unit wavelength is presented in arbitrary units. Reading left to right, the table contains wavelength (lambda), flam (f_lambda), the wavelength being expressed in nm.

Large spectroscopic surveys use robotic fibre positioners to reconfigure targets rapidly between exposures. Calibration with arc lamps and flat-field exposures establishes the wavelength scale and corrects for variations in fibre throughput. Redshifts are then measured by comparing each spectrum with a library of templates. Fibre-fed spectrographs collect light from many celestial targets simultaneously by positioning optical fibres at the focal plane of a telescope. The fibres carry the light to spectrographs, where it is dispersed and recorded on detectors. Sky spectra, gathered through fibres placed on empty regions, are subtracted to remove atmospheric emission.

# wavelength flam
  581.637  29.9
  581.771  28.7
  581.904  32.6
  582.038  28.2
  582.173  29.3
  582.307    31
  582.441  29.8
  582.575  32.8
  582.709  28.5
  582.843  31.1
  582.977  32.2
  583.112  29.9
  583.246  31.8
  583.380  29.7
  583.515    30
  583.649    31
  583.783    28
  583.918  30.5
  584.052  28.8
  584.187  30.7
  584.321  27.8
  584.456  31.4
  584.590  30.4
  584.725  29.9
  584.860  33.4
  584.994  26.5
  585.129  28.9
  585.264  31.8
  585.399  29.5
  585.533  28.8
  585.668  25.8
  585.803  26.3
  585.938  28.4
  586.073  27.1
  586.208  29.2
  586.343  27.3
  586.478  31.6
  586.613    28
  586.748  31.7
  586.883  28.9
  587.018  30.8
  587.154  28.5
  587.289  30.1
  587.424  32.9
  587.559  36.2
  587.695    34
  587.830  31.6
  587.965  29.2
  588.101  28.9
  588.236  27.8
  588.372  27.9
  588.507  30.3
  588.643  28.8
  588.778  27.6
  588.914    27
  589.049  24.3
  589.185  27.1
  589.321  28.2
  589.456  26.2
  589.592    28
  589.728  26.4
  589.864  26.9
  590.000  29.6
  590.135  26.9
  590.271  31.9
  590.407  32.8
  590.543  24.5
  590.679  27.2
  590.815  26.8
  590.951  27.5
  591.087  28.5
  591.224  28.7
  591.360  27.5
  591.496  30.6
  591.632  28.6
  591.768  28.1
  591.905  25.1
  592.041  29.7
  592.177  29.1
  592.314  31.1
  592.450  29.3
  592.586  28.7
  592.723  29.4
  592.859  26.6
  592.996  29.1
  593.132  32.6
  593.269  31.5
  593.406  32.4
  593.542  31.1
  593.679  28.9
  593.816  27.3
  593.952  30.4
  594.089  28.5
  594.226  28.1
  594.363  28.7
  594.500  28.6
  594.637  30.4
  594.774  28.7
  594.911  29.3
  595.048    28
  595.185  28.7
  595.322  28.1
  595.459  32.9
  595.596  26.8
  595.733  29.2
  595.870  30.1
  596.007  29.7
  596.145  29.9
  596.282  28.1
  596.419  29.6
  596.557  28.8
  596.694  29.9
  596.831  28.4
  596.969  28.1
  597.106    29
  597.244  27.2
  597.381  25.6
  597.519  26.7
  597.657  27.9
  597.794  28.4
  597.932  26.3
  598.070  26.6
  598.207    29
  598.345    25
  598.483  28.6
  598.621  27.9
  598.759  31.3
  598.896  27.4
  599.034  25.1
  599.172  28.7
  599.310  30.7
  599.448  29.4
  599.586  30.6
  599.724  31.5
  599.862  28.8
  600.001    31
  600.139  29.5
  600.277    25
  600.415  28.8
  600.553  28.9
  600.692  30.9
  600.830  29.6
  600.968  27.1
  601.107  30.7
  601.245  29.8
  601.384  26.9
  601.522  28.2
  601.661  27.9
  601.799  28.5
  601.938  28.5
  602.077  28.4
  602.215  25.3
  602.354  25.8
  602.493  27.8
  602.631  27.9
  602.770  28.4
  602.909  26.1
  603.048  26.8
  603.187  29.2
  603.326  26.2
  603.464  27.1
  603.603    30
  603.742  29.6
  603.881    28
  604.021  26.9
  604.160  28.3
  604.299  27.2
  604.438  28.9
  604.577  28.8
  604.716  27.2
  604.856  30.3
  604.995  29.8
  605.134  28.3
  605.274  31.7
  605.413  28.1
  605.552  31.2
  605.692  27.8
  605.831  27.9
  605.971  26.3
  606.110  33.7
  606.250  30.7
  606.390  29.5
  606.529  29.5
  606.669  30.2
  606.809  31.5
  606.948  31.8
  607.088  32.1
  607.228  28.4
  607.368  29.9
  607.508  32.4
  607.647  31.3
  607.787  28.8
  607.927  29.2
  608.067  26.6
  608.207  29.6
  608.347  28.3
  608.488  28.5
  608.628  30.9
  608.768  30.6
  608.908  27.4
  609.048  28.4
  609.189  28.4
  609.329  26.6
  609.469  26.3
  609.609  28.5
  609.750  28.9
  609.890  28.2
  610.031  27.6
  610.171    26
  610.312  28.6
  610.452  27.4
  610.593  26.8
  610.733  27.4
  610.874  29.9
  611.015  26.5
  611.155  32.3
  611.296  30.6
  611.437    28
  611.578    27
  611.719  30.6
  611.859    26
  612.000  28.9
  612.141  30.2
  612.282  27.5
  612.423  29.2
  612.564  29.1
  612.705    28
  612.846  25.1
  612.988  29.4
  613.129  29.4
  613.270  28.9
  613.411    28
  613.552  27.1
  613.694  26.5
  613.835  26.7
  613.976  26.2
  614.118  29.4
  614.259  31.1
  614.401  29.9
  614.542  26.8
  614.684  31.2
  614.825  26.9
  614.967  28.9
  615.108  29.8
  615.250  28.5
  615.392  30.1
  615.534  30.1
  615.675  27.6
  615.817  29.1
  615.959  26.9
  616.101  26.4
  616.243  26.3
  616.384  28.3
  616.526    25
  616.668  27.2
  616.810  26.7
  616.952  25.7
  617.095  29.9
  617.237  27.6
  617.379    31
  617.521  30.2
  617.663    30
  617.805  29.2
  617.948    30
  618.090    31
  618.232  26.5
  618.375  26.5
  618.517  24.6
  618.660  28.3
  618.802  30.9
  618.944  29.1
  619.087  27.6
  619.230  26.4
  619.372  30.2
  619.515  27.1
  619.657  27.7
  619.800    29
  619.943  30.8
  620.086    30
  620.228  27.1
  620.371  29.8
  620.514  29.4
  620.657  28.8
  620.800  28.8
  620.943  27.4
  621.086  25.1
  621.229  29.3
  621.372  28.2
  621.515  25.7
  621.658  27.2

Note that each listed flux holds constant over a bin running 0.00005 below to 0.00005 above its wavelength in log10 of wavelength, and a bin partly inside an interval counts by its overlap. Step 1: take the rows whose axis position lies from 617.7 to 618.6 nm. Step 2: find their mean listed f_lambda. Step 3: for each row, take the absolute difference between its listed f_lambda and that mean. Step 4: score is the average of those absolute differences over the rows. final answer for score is 2.1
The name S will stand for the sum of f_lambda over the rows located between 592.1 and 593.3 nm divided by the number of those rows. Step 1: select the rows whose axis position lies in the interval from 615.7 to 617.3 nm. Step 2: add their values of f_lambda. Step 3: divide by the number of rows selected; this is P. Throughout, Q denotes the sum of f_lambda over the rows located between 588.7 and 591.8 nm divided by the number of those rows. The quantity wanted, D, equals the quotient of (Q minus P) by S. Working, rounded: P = 27.2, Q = 27.9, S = 29.7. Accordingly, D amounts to 0.023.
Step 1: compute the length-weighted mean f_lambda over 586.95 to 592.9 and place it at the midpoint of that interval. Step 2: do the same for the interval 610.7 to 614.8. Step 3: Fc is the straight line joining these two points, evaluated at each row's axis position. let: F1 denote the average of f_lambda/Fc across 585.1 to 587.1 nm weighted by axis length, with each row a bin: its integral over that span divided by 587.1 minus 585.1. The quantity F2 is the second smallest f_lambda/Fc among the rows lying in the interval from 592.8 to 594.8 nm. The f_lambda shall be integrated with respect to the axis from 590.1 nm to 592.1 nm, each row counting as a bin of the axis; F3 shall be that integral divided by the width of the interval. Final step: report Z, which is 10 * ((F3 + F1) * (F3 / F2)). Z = 8735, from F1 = 1.00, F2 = 0.950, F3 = 28.3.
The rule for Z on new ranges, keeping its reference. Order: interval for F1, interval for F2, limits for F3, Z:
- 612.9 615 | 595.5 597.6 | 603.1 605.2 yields 8962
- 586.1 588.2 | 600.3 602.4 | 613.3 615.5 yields 9353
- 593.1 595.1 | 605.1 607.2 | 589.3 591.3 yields 8361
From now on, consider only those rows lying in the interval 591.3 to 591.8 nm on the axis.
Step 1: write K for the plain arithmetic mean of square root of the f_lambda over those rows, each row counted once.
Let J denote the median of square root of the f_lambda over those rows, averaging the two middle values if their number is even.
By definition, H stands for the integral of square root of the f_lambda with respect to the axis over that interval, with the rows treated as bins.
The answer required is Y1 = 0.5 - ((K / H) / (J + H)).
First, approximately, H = 2.7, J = 5.32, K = 5.36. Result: 0.25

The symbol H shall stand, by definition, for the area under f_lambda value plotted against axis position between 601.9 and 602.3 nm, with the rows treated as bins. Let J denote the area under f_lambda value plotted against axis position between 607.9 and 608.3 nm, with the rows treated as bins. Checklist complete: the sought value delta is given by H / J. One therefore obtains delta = 0.96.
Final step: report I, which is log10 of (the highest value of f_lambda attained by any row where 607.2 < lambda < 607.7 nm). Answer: 1.51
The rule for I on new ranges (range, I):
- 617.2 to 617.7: 1.49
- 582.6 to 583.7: 1.51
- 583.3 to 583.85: 1.49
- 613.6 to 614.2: 1.47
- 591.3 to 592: 1.49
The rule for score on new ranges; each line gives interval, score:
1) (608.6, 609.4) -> 1.4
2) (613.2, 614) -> 0.8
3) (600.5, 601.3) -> 1.0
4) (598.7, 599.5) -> 1.7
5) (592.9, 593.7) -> 1.3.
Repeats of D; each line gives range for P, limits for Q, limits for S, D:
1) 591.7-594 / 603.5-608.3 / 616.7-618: 0.001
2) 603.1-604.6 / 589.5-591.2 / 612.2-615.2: -0.004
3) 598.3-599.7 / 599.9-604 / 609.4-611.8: -0.009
